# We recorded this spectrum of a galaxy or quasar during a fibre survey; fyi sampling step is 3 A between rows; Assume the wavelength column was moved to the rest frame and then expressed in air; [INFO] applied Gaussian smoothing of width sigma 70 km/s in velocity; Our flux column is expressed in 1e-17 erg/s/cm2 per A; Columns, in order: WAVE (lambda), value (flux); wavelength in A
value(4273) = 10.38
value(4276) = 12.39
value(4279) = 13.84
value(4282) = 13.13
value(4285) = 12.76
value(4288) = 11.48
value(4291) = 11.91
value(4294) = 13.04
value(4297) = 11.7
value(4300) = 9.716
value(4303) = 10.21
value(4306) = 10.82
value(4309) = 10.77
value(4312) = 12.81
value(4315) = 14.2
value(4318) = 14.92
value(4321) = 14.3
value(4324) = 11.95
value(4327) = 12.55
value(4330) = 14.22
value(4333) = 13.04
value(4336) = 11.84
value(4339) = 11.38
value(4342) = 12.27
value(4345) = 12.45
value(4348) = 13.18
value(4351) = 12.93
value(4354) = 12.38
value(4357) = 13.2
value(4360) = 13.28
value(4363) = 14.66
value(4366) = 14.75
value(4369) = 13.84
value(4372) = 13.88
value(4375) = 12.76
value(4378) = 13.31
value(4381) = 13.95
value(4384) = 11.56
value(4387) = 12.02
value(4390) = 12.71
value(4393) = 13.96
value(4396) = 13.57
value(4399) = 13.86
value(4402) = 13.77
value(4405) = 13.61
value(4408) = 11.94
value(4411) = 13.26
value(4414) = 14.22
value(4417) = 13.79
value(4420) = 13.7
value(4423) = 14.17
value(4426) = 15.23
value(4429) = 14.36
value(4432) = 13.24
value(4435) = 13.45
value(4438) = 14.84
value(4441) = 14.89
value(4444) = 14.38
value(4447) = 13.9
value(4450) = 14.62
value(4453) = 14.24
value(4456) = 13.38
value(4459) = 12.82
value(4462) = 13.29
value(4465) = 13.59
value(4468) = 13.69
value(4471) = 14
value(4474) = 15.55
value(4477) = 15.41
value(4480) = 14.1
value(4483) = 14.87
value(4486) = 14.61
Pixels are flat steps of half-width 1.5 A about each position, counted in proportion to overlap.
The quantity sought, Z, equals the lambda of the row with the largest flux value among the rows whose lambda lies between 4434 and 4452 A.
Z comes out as 4441 A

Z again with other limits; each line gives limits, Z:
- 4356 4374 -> 4366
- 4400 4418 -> 4414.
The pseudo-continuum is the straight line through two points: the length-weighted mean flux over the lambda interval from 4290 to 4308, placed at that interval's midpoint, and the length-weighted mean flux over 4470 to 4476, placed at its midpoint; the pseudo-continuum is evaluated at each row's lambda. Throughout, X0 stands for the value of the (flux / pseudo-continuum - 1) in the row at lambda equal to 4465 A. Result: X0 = -0.08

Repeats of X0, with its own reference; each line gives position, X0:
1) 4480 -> -0.06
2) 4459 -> -0.12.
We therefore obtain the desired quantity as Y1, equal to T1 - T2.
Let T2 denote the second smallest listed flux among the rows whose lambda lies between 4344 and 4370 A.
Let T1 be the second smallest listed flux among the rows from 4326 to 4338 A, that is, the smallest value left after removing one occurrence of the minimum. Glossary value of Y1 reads 0.1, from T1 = 12.55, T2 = 12.45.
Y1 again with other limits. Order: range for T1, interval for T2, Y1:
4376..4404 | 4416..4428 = -1.8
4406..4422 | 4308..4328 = 1.3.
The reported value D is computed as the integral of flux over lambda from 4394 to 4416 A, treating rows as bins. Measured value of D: 297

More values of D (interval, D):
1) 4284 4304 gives 231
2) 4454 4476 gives 304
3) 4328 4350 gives 278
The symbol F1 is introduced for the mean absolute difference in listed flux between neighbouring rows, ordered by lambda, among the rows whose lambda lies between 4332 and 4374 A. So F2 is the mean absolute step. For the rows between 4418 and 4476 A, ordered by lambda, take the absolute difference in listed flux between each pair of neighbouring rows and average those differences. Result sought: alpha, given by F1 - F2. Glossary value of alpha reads -0.05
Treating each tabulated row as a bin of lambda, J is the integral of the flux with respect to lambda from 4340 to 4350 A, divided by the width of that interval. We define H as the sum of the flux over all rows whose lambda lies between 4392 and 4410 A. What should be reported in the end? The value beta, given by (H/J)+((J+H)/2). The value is 53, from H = 81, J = 12.6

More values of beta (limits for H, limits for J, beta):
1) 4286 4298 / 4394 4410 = 34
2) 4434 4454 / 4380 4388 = 64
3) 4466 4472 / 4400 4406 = 23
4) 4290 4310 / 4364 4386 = 52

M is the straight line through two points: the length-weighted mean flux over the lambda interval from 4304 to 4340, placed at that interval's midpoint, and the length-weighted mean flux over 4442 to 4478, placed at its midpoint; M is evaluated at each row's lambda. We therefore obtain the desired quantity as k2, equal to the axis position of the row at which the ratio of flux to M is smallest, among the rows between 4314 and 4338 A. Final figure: 4336 A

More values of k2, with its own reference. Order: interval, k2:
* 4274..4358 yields 4300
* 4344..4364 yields 4354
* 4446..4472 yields 4459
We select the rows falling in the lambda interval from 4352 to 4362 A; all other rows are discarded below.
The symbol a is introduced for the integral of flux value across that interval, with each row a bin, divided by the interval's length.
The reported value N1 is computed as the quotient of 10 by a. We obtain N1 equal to 0.767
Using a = 13.0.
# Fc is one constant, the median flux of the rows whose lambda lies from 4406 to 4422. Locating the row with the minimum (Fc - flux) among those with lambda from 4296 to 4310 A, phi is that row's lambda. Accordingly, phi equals 4297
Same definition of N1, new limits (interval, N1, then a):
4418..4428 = 0.697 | 14.3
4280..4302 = 0.836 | 12.0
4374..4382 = 0.750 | 13.3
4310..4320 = 0.723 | 13.8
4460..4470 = 0.740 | 13.5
